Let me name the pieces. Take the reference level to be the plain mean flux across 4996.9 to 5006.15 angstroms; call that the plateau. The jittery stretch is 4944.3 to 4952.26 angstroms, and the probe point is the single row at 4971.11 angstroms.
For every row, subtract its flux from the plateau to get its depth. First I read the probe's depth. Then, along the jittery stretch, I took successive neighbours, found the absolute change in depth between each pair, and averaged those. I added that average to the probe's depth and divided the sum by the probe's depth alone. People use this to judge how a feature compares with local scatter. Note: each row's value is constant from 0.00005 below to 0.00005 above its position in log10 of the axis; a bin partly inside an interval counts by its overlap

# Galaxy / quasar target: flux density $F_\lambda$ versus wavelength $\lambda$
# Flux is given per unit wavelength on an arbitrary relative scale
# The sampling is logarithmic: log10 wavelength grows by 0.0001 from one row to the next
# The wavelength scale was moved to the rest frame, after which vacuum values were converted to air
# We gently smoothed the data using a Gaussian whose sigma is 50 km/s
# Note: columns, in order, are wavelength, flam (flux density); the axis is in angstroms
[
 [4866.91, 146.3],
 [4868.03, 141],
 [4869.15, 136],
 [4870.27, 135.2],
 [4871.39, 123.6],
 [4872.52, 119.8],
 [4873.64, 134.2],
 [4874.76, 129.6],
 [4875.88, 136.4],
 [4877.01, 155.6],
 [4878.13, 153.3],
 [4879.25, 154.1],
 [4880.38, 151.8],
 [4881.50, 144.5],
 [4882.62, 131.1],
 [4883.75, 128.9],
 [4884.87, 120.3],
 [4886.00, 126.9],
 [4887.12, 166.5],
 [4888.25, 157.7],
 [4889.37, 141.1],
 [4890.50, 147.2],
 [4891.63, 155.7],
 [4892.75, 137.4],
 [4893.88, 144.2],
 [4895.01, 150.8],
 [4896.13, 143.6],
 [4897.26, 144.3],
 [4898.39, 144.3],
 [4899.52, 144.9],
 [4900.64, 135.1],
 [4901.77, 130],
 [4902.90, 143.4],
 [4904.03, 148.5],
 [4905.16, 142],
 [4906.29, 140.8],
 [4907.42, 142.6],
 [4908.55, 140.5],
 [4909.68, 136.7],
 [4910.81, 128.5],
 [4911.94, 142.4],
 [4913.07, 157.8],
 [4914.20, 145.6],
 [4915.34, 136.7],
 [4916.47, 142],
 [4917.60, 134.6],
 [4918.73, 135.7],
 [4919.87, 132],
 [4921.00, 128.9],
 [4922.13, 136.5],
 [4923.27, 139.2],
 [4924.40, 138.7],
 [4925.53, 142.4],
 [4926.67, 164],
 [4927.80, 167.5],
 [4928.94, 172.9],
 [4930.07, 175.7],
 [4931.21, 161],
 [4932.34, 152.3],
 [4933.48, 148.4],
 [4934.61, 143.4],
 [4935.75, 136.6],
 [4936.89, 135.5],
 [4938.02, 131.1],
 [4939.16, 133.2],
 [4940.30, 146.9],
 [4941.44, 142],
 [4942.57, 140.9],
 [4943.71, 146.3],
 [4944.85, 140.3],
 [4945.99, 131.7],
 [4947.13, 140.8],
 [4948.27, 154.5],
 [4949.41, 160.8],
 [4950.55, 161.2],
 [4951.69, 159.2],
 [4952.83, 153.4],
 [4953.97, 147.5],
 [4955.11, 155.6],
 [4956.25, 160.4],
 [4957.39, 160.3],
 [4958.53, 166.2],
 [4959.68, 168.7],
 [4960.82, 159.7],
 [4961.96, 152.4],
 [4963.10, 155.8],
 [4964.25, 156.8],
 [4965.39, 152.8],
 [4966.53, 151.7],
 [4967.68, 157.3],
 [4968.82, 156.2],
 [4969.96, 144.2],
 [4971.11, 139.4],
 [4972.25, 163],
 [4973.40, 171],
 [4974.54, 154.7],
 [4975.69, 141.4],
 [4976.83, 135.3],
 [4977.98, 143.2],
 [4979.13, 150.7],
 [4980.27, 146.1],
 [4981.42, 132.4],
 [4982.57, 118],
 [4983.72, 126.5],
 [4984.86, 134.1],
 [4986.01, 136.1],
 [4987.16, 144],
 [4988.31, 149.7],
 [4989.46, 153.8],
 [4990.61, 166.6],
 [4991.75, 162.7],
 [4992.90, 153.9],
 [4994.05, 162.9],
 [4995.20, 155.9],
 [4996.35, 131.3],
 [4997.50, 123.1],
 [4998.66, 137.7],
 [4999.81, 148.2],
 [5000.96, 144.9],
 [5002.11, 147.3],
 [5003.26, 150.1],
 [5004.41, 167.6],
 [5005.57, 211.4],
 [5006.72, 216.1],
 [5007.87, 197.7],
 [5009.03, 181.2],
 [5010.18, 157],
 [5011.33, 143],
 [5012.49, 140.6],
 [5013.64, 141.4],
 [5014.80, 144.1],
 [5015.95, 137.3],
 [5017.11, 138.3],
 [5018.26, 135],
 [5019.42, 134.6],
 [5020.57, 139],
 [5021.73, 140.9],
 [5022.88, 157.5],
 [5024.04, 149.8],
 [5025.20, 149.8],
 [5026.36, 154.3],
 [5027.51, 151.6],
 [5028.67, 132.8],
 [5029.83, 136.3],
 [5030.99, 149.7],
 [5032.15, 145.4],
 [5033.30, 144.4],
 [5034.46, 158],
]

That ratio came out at 1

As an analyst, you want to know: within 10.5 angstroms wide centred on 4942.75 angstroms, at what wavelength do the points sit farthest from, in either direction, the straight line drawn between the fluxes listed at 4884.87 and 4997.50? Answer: 4940.30 angstroms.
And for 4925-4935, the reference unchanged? 4930.07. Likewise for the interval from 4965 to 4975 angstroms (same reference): 4973.40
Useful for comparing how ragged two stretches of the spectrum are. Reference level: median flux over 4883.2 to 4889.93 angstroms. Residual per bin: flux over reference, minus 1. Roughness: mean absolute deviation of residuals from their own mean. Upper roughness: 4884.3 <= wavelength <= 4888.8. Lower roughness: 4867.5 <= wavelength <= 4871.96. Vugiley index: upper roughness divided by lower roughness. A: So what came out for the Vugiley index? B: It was 3.7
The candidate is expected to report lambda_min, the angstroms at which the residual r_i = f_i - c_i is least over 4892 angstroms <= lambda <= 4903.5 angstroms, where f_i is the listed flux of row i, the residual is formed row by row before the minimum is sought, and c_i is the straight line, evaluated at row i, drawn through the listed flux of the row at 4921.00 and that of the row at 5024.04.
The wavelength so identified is 4901.77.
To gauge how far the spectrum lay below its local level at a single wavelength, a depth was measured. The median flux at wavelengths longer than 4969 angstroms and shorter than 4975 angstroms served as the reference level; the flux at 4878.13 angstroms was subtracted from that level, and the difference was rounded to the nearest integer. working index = 1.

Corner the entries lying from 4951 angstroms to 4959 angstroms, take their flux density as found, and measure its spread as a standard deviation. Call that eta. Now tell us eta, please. 6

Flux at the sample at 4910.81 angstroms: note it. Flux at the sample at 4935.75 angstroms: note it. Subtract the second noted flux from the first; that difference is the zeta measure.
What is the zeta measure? -8.1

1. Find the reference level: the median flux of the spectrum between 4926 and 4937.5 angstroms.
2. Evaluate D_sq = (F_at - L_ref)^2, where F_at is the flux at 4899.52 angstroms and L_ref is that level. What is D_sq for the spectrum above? 138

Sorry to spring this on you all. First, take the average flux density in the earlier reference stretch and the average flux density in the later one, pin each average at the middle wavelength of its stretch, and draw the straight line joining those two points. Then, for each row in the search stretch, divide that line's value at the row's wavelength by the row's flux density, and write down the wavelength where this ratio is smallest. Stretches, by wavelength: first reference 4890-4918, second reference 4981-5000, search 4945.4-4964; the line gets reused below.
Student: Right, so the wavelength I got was 4959.68 angstroms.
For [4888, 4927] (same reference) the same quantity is 4926.67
